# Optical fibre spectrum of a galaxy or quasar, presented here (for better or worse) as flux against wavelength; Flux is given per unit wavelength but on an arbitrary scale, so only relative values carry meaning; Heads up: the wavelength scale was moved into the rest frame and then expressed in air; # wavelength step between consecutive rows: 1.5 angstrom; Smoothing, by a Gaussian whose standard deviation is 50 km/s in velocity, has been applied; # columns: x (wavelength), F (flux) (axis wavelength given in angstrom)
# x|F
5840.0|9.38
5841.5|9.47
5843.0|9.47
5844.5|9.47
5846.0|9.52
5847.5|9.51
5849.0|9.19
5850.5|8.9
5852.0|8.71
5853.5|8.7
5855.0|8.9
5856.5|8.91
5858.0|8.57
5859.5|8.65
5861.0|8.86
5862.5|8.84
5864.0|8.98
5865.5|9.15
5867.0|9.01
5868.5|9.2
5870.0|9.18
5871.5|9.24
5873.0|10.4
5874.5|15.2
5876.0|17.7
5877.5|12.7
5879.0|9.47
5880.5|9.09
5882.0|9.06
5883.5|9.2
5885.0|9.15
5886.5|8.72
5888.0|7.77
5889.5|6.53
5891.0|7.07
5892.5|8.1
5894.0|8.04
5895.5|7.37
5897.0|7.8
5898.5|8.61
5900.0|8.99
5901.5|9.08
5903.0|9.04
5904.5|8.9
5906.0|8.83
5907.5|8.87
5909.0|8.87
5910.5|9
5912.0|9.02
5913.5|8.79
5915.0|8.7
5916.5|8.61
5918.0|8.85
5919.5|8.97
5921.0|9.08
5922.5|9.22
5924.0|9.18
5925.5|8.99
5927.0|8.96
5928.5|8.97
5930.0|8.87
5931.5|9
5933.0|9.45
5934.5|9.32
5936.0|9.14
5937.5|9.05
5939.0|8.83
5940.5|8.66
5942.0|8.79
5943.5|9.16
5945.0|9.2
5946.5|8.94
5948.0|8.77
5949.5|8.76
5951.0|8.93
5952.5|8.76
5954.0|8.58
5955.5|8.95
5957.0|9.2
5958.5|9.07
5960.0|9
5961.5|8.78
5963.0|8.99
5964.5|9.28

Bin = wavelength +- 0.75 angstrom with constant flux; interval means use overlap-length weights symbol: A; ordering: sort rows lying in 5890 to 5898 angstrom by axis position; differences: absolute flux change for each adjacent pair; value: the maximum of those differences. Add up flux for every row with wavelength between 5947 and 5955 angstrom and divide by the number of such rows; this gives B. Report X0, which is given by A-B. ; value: -7.7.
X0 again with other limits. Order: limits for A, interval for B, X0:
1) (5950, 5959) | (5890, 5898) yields -7.3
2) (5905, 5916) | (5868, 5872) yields -9.0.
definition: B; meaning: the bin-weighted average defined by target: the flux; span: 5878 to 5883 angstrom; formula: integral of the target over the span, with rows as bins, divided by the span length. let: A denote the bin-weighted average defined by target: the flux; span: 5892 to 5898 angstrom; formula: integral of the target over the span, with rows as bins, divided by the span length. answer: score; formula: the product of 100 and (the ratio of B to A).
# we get 120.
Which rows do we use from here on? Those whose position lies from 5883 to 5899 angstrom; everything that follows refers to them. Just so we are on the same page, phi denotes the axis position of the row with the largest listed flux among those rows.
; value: 5883.5 angstrom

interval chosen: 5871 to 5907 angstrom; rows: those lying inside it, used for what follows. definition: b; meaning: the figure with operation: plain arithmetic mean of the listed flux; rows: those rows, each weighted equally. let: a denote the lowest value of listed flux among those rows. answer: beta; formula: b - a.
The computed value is 2.89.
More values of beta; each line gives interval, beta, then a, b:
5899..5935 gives 0.37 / 8.61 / 8.98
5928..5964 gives 0.39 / 8.58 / 8.97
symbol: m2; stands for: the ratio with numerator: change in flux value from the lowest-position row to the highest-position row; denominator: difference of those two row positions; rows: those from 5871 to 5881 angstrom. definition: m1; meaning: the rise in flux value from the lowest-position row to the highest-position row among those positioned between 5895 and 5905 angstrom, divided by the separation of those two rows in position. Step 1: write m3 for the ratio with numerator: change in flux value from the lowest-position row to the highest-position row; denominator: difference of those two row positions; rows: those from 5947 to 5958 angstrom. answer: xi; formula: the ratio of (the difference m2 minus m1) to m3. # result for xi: -3.9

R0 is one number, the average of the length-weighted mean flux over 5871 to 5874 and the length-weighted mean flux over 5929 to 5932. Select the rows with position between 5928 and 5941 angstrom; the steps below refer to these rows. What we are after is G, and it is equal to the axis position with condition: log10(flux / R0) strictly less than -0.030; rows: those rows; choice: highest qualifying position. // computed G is 5940.5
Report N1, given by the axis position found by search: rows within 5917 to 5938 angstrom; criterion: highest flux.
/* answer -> 5933.0 angstrom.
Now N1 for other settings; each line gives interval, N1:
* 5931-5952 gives 5933.0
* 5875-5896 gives 5876.0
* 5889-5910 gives 5901.5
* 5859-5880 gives 5876.0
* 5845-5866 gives 5846.0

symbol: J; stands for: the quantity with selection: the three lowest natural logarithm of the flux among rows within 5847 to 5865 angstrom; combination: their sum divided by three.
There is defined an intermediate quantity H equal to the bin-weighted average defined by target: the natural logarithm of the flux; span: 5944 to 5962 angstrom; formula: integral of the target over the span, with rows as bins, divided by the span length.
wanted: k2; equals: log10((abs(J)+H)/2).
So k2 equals 0.337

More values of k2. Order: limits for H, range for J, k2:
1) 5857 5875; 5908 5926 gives 0.343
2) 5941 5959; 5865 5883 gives 0.342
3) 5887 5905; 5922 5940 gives 0.330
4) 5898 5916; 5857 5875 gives 0.337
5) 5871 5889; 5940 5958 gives 0.351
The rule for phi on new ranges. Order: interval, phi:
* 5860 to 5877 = 5876.0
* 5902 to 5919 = 5903.0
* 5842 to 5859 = 5846.0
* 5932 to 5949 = 5933.0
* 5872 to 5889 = 5876.0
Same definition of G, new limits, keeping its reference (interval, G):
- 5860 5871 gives 5864.0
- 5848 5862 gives 5861.0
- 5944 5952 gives 5951.0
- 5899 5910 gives 5909.0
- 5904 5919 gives 5918.0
